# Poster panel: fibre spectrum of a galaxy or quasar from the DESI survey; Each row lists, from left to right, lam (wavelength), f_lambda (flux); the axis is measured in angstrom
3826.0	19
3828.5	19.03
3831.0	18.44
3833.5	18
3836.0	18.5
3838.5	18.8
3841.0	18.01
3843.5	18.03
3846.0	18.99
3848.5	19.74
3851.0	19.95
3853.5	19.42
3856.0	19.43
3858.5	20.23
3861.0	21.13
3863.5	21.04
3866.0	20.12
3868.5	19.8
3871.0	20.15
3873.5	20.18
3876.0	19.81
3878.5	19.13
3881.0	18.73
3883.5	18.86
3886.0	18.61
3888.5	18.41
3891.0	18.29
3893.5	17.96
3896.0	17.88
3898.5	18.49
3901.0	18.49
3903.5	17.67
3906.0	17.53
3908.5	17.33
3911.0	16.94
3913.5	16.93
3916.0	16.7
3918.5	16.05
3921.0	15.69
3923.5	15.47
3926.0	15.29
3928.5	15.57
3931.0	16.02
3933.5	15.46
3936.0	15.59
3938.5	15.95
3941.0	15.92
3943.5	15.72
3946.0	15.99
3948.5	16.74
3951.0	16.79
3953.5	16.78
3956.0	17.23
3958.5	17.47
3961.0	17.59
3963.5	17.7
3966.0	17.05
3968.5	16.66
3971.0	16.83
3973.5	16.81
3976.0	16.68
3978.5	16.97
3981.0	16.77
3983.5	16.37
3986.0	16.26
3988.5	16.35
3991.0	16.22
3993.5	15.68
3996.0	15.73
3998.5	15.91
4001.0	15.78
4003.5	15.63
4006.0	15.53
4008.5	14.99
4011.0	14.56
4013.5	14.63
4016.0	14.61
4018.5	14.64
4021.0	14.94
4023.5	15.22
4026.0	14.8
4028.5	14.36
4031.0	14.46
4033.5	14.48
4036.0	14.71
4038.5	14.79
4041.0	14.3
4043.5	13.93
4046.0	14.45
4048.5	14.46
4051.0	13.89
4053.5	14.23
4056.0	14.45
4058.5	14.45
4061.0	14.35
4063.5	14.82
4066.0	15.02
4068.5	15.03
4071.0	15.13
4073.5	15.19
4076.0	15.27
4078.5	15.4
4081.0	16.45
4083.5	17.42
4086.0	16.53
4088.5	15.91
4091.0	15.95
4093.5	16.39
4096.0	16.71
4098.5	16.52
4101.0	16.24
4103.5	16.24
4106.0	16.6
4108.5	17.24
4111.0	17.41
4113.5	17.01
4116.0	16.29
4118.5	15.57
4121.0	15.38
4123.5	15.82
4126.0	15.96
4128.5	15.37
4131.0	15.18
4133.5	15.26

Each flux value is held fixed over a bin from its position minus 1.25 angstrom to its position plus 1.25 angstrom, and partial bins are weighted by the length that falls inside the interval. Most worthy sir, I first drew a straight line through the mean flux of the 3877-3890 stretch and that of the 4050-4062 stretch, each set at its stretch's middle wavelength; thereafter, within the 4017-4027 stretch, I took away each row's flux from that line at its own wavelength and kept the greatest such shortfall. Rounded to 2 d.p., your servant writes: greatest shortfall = 0.61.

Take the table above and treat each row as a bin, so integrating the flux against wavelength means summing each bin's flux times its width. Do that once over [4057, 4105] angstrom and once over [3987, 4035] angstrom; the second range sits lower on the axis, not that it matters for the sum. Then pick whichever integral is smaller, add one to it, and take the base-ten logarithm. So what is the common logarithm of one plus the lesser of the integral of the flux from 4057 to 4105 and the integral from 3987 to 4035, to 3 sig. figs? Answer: 2.86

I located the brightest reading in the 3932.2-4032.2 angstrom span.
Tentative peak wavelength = 3963.5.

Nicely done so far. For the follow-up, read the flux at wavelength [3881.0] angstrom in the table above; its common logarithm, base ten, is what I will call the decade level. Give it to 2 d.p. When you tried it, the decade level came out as 1.27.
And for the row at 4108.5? 1.24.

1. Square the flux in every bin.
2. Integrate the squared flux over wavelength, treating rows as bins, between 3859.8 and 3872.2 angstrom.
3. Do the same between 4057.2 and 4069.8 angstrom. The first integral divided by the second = 1.9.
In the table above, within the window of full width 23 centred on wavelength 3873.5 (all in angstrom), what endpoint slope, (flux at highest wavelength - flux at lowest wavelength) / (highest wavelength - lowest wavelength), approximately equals -0.109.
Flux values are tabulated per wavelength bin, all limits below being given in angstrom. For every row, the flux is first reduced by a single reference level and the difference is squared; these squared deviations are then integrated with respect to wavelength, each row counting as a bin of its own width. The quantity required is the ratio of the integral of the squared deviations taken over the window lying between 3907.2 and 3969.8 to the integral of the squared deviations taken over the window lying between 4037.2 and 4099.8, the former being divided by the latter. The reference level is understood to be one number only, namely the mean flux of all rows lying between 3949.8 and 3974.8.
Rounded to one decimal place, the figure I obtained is 0.2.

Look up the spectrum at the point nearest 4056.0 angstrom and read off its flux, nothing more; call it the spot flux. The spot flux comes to 14.45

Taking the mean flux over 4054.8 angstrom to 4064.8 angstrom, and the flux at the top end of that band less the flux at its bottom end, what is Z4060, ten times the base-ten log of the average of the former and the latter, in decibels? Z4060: 8.72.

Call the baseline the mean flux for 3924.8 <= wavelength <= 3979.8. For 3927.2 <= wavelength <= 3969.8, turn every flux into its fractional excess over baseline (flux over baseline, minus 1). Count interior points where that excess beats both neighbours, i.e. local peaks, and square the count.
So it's 16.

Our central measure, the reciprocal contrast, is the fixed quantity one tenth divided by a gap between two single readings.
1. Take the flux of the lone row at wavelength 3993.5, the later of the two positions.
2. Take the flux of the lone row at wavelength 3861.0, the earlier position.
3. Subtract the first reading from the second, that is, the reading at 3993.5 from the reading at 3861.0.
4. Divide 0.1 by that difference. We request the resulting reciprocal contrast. 0.02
